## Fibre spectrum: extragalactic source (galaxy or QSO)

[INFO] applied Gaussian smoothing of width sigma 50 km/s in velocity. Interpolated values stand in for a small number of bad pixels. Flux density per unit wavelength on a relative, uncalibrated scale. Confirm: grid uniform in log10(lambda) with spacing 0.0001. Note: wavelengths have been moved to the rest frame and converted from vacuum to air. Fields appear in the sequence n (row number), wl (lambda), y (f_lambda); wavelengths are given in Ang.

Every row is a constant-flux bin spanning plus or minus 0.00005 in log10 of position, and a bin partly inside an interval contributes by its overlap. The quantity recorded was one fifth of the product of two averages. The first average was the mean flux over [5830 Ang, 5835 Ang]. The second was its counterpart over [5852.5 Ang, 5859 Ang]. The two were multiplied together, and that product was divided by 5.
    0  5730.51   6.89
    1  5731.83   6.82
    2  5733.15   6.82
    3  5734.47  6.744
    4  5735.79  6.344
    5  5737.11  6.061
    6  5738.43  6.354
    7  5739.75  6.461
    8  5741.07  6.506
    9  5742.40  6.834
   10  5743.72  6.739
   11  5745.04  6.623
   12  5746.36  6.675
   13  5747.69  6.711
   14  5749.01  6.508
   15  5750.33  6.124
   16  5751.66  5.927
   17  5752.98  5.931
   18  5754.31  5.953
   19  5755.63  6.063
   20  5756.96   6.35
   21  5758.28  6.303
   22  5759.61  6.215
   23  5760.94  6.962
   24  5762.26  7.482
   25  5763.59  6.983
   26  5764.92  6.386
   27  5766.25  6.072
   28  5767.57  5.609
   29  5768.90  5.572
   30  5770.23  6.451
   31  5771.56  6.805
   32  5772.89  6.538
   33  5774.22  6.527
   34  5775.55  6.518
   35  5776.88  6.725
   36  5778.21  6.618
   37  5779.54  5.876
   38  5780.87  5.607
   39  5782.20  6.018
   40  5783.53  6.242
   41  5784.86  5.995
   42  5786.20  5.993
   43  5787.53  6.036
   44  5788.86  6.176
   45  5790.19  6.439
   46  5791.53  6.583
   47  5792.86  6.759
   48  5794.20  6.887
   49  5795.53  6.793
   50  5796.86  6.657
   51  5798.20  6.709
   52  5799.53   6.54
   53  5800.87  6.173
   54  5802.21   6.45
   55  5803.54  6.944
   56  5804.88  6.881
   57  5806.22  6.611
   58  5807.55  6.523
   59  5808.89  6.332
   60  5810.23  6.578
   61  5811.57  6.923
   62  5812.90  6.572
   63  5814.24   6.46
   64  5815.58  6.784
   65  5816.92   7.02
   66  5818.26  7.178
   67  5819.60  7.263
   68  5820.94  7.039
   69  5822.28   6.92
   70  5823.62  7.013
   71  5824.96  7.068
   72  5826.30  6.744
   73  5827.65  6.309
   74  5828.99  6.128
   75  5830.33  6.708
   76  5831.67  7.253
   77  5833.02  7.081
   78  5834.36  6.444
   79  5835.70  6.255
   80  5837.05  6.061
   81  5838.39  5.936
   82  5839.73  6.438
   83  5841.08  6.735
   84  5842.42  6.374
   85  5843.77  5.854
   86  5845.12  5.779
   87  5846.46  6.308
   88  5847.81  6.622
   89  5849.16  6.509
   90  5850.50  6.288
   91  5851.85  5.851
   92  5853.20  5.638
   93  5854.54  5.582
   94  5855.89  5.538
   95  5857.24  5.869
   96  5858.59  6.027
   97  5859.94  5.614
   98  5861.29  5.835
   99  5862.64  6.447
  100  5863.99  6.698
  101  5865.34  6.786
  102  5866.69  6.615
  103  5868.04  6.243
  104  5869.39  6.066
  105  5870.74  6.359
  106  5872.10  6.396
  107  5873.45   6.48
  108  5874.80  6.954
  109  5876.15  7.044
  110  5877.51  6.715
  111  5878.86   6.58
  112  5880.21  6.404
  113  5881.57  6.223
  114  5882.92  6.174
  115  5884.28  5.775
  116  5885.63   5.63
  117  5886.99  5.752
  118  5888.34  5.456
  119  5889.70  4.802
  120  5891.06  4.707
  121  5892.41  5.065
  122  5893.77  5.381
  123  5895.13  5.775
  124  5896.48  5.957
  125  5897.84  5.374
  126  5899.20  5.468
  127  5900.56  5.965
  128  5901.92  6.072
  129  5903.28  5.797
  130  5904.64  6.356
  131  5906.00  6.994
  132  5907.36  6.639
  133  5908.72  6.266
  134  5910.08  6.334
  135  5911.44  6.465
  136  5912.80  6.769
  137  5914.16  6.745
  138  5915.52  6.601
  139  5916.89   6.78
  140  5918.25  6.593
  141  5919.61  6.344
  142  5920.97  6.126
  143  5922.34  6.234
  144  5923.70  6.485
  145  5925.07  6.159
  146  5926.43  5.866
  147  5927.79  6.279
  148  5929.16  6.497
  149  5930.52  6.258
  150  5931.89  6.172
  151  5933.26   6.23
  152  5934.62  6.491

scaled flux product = 7.9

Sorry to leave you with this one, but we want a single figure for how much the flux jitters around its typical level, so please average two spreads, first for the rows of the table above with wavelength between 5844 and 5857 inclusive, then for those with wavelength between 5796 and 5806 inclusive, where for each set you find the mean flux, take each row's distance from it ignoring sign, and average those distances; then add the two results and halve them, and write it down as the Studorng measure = 0.287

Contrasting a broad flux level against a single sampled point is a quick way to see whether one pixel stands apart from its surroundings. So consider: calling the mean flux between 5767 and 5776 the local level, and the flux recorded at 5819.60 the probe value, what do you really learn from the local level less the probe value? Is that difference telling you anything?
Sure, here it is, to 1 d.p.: -1.0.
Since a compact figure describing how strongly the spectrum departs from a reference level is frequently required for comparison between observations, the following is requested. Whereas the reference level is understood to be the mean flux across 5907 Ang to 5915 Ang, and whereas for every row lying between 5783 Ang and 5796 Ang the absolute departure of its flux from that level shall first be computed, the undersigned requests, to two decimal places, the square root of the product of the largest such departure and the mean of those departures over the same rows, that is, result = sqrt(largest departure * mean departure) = 0.42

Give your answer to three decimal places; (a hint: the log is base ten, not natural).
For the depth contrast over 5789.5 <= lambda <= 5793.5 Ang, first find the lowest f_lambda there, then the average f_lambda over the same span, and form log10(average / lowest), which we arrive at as 0.010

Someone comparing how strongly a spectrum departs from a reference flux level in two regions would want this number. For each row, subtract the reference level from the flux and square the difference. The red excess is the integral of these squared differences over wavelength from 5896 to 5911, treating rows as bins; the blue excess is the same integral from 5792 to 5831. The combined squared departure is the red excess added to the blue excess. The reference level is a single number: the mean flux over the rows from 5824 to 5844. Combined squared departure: 10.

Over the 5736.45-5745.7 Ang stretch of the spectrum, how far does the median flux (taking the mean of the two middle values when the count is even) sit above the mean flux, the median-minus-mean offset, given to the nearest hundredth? -0.01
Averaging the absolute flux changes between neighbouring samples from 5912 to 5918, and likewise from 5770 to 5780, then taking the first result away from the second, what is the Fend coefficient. 0.1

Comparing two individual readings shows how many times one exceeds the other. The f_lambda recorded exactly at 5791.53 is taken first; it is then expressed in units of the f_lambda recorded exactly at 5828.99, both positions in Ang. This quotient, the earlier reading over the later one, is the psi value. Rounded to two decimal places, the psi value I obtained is 1.07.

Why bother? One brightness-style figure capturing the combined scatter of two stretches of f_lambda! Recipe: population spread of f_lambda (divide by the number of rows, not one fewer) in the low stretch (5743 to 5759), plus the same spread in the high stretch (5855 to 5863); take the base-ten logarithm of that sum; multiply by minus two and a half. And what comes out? 0.55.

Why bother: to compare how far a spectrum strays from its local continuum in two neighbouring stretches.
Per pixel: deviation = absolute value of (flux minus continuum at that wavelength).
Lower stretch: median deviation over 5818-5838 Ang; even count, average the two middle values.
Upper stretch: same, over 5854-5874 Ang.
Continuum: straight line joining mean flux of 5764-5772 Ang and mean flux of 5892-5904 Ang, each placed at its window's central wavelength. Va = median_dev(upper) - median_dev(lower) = -0.50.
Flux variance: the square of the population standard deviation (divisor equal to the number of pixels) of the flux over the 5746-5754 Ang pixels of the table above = 0.110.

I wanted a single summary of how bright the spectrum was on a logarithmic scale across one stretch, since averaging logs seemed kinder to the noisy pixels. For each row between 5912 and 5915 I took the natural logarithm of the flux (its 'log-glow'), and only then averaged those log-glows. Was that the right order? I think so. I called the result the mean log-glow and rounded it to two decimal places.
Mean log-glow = 1.91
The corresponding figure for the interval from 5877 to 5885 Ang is 1.84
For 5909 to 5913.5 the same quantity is 1.87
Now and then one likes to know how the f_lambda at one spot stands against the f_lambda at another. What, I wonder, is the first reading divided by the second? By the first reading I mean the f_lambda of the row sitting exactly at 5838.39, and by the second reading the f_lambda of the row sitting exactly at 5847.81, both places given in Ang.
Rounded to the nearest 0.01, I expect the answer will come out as 0.90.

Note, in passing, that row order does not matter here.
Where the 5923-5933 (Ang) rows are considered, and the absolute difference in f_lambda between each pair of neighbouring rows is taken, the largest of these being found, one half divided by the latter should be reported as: 1.21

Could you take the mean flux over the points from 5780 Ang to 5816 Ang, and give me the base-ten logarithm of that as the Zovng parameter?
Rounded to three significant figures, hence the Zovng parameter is 0.811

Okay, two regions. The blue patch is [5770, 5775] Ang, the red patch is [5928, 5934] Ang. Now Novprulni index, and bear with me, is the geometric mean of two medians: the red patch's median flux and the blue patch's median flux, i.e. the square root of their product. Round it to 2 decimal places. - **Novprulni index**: 6.39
